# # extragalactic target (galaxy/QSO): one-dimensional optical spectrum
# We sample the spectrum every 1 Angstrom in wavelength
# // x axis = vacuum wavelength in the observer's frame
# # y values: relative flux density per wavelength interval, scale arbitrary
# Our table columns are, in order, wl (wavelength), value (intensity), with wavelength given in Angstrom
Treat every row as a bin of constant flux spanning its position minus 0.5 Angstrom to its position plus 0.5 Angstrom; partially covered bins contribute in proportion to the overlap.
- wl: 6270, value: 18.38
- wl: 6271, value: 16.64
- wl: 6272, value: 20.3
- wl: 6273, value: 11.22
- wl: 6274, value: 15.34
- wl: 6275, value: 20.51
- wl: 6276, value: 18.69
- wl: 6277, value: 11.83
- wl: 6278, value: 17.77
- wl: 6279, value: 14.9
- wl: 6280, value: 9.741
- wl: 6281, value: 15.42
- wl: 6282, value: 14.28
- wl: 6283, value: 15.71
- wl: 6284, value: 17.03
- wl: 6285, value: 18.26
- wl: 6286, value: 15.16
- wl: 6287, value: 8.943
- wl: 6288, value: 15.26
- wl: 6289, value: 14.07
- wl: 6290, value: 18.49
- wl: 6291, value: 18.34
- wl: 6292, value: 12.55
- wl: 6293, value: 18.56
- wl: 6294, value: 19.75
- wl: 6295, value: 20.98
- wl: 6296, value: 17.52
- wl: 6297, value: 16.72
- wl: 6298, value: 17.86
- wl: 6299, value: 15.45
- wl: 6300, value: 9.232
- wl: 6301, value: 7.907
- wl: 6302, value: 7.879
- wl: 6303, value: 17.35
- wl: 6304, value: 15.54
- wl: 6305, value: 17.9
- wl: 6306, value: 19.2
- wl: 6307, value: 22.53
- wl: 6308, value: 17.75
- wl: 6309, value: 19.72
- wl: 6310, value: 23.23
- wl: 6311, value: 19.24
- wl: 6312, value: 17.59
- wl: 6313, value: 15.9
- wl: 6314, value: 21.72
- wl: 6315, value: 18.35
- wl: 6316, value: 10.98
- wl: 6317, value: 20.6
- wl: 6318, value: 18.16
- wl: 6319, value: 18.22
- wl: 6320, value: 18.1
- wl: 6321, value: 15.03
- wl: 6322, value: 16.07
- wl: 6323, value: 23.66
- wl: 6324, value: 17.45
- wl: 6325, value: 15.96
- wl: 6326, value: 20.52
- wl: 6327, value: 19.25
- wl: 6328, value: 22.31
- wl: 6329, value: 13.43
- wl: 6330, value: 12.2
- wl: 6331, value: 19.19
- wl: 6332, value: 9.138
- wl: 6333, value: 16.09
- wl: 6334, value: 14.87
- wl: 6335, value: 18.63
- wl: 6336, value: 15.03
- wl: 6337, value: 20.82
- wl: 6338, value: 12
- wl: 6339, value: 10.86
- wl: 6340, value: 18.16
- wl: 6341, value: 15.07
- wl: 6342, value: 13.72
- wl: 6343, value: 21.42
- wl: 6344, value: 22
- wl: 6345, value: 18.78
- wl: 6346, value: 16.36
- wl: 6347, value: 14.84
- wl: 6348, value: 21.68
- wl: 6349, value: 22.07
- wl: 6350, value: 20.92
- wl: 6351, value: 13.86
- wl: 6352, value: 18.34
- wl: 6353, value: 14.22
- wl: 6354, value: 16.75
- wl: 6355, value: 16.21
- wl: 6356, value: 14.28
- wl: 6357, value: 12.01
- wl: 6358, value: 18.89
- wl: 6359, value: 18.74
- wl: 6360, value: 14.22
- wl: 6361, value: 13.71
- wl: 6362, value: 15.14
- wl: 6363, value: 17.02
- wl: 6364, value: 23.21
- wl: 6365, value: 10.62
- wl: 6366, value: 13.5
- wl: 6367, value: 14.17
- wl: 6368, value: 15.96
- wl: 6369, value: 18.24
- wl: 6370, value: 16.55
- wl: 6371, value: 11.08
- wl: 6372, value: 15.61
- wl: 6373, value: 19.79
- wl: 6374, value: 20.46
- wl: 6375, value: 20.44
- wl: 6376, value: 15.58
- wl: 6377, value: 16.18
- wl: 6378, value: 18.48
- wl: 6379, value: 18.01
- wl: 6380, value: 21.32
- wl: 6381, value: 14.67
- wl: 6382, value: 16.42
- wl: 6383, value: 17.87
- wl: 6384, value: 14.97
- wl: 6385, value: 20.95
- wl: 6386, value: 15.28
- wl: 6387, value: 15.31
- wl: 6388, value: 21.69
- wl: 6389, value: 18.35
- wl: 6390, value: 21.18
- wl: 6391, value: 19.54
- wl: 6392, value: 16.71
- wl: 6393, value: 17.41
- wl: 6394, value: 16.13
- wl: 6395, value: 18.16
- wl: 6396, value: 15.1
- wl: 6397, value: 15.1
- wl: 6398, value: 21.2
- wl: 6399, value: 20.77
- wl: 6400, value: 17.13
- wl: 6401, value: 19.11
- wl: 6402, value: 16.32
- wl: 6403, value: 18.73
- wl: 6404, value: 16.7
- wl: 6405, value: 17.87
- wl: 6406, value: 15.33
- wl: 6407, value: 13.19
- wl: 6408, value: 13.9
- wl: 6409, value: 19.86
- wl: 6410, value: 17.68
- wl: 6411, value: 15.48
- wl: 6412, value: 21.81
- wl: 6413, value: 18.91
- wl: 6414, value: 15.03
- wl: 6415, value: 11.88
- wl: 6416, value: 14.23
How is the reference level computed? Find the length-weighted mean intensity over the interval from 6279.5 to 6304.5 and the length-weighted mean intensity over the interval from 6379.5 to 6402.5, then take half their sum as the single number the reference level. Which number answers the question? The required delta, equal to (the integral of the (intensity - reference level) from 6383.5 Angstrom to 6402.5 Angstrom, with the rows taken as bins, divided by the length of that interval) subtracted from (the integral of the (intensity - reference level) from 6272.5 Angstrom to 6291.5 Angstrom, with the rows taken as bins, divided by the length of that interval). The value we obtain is -3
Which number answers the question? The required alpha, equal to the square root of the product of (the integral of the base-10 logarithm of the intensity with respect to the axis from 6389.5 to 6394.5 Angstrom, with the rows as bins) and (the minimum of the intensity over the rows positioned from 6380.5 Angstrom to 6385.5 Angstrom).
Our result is 9.6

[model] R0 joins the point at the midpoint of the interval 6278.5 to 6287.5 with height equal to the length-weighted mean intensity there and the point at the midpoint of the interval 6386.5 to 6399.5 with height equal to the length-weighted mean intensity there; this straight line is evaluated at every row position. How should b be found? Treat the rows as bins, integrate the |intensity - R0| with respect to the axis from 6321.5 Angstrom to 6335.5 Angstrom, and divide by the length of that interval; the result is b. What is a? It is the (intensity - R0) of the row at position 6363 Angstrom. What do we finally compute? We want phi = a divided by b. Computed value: -0.04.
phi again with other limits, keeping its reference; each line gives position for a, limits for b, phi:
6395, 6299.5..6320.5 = -0.03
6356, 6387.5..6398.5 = -1.31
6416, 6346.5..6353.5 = -1.42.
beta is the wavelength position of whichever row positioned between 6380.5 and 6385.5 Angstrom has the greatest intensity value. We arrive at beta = 6385 Angstrom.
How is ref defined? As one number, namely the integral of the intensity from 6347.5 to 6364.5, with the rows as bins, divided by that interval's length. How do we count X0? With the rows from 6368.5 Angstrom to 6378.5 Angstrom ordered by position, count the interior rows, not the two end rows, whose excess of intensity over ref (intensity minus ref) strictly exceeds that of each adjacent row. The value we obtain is 1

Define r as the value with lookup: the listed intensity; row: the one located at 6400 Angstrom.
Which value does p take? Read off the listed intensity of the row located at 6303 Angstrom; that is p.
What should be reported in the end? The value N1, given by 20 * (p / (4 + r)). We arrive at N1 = 16.4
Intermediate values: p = 17.35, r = 17.13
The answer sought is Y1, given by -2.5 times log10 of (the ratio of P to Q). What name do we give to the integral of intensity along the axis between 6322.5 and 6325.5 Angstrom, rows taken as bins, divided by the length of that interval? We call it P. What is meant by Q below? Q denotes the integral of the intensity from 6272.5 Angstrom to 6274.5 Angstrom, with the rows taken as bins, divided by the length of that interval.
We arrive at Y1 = -0.39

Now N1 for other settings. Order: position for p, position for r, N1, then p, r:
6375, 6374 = 16.7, 20.44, 20.46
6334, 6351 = 16.7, 14.87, 13.86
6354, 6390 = 13.3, 16.75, 21.18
